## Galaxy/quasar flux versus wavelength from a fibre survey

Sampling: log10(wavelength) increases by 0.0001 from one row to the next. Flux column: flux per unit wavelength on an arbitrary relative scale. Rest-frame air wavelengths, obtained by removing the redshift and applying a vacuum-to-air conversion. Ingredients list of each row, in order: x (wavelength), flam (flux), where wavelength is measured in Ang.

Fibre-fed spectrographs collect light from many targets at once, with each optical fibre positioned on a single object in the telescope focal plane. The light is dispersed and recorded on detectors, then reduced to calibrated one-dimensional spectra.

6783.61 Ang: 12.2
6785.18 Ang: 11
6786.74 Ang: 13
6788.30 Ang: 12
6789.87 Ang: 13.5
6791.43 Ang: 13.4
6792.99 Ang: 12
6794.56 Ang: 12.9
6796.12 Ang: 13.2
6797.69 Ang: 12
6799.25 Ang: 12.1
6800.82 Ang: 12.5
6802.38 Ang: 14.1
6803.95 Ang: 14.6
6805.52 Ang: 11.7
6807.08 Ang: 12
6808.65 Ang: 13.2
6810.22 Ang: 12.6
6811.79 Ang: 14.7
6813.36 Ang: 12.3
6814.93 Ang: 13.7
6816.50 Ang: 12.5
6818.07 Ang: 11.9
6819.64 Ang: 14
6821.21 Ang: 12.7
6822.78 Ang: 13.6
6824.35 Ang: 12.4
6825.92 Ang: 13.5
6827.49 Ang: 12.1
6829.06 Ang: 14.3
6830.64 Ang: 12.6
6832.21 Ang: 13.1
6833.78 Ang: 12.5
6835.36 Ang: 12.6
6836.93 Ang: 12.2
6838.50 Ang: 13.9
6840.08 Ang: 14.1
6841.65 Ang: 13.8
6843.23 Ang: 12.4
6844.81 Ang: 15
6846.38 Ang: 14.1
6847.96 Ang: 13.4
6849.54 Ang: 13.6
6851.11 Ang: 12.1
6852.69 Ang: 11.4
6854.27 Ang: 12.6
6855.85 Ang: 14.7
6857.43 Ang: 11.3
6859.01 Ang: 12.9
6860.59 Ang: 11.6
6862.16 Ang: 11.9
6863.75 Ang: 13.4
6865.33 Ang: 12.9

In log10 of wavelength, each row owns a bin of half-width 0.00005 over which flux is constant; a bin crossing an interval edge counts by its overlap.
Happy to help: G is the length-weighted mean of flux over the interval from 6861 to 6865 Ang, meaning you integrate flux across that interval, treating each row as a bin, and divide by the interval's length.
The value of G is 12.6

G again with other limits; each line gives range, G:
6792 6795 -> 12.5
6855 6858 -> 13.1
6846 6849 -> 13.7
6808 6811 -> 12.9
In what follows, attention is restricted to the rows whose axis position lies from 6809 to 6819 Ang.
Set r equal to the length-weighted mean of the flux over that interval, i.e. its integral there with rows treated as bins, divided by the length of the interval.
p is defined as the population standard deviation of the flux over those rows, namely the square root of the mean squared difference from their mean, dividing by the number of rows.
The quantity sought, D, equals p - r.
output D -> -12.0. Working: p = 1.0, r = 13.0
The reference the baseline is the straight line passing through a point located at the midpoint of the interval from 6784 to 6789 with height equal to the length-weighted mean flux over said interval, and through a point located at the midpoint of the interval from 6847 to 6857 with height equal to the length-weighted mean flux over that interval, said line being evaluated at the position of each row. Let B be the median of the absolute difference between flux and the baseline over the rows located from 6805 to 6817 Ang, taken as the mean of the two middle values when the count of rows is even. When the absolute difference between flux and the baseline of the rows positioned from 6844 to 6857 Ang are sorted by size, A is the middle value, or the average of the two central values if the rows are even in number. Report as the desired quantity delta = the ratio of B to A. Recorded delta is 0.4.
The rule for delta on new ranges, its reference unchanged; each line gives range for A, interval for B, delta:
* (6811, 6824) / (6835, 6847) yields 1.3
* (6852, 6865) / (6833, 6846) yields 0.6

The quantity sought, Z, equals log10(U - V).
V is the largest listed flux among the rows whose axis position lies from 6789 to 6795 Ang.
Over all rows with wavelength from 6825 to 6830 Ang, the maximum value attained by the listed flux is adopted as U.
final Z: -0.1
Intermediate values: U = 14.3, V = 13.5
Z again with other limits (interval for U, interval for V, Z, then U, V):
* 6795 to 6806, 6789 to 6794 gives 0.0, 14.6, 13.5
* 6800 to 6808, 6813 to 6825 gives -0.2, 14.6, 14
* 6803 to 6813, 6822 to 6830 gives -0.4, 14.7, 14.3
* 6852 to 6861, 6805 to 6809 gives 0.2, 14.7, 13.2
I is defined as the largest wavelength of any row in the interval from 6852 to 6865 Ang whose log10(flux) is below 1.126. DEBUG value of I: 6862.16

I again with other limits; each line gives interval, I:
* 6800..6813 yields 6810.22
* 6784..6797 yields 6796.12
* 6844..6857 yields 6854.27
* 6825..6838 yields 6836.93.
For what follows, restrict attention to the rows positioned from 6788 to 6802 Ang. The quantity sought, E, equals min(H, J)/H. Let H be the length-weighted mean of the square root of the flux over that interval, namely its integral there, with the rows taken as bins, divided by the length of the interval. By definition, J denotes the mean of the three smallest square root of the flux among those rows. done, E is 0.973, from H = 3.56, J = 3.46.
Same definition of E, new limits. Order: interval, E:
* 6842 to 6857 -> 0.953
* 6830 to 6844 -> 0.974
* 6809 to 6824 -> 0.967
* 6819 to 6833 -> 0.970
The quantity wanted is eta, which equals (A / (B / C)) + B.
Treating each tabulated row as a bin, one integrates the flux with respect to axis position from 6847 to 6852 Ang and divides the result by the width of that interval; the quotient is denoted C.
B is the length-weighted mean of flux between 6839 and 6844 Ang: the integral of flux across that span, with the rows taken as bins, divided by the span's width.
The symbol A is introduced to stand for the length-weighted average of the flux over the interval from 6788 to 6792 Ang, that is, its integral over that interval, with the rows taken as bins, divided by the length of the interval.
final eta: 26.1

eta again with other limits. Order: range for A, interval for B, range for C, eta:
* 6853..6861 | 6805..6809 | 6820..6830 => 25.7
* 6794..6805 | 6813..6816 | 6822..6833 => 26.1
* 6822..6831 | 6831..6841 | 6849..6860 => 25.7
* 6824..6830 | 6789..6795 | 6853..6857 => 26.3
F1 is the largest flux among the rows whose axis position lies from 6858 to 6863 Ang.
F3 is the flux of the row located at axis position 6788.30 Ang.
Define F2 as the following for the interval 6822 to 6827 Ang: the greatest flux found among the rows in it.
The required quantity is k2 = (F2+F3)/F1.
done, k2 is 1.98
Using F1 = 12.9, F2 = 13.6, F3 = 12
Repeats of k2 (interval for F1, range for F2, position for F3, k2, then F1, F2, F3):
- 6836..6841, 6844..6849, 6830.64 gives 1.96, 14.1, 15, 12.6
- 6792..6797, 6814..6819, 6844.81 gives 2.17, 13.2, 13.7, 15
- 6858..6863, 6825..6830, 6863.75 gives 2.15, 12.9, 14.3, 13.4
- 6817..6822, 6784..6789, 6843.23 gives 1.81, 14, 13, 12.4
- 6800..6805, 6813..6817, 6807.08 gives 1.76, 14.6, 13.7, 12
